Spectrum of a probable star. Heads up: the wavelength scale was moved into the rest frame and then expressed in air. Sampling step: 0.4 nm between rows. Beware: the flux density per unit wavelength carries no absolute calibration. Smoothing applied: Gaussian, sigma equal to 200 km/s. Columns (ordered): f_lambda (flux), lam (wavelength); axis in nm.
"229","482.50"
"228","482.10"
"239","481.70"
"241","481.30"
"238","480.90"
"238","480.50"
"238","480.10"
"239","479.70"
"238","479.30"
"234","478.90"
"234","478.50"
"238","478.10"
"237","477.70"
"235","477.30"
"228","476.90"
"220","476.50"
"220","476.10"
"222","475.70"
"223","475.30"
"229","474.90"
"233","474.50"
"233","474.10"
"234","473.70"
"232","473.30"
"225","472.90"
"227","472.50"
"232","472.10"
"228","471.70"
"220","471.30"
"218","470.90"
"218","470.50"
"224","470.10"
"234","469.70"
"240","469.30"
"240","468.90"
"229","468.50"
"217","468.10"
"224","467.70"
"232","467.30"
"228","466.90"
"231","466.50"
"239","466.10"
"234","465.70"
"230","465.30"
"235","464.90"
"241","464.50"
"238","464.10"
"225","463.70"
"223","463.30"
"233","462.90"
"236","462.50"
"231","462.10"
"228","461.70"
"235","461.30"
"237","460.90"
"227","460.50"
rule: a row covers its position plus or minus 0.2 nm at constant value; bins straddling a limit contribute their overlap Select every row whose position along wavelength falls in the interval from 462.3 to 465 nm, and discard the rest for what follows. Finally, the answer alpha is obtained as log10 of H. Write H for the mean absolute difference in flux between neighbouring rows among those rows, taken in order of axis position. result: 0.79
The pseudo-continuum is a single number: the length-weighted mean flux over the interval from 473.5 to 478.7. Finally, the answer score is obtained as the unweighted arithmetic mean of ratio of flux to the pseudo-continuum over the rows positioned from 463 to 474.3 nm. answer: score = 1.000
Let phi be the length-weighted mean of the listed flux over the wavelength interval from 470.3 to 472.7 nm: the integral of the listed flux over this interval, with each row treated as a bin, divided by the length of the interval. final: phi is 224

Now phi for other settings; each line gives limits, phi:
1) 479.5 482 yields 238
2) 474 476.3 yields 226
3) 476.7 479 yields 234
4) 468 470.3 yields 231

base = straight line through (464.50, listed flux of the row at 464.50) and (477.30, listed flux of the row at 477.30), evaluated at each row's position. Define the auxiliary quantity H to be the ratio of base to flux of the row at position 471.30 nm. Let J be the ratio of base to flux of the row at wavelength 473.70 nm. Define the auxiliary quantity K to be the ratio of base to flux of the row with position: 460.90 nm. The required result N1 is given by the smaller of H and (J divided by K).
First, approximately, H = 1.08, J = 1.01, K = 1.02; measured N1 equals 0.99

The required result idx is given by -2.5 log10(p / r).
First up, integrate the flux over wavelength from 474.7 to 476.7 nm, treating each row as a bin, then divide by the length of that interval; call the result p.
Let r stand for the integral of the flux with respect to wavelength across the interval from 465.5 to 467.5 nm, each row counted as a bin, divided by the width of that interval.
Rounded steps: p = 223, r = 232.8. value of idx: 0.05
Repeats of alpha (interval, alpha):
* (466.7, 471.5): 0.78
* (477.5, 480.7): 0.20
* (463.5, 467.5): 0.75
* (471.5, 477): 0.51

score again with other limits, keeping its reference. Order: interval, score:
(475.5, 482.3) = 1.016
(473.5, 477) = 0.988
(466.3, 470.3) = 1.001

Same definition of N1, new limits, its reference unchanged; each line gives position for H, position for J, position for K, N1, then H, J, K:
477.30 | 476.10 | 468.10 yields 0.97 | 1.00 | 1.07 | 1.10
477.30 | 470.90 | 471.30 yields 1.00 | 1.00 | 1.09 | 1.08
